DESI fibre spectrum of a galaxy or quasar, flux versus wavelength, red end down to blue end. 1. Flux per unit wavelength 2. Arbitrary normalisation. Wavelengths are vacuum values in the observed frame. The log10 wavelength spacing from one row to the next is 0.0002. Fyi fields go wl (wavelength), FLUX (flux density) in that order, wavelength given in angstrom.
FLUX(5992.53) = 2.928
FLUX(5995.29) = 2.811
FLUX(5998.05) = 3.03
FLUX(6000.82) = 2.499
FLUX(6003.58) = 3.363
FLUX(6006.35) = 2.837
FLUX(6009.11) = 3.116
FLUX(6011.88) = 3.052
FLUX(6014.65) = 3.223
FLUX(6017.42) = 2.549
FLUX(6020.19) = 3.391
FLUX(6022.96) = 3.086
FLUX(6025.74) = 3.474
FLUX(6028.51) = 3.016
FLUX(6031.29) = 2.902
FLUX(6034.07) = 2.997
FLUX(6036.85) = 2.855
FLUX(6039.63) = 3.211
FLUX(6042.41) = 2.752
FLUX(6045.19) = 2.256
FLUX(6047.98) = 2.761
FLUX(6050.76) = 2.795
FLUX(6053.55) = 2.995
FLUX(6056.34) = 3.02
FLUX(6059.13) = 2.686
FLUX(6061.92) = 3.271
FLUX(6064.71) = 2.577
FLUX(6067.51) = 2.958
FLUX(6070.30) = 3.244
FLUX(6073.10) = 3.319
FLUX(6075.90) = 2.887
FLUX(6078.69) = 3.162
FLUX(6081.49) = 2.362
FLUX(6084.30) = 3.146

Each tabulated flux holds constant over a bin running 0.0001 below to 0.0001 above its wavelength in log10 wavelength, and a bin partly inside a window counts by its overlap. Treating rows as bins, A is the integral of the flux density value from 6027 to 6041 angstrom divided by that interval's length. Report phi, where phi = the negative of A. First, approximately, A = 3.00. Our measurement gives -3.00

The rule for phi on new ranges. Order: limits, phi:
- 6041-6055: -2.71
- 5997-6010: -2.96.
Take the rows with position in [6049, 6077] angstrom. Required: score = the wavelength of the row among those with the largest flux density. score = 6073.10 angstrom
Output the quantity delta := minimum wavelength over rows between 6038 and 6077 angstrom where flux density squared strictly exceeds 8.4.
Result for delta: 6039.63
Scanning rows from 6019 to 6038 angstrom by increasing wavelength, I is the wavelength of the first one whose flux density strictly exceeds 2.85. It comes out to 6020.19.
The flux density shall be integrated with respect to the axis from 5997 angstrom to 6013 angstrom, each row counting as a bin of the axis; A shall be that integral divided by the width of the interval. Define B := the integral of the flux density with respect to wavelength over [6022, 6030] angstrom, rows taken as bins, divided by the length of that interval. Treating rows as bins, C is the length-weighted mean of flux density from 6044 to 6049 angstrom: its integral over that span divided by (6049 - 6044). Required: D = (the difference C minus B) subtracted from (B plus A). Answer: 6.87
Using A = 2.98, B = 3.19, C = 2.50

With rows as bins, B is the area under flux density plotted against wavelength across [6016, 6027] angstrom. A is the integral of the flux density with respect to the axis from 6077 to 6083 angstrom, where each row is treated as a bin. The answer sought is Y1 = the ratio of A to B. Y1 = 0.5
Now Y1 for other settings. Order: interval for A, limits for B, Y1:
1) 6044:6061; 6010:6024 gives 1.1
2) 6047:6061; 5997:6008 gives 1.2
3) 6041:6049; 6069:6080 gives 0.6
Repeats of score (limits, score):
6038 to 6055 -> 6039.63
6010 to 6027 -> 6025.74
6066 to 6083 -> 6073.10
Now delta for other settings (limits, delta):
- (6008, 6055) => 6009.11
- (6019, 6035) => 6020.19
